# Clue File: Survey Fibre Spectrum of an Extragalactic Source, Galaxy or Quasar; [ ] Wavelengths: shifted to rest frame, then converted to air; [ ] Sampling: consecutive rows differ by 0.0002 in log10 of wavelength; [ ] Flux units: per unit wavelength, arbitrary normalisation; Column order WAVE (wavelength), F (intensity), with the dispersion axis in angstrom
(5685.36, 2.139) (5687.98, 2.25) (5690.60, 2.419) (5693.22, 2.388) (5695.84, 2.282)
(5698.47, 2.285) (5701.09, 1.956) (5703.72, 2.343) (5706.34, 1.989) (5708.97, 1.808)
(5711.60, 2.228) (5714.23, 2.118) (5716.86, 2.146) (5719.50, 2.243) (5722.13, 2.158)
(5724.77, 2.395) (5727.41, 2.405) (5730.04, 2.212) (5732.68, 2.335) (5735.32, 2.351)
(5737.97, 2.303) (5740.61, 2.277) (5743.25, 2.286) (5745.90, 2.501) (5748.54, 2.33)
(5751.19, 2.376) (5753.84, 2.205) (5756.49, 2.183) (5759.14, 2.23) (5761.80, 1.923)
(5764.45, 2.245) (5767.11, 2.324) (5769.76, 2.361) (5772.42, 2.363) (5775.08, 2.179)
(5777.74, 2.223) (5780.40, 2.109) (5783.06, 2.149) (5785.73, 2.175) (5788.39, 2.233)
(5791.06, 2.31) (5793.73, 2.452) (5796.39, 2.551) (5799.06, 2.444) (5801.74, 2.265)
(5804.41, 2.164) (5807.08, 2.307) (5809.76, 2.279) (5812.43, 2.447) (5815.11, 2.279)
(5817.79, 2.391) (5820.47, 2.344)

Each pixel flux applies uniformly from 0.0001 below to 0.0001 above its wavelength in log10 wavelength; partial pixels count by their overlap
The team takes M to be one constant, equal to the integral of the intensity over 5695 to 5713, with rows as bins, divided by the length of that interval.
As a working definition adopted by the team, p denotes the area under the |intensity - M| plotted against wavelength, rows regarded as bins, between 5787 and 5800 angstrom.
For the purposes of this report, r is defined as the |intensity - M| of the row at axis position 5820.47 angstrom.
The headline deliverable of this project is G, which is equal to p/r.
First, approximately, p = 3.5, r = 0.22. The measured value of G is 16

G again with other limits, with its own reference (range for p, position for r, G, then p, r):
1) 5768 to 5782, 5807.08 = 10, 1.8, 0.18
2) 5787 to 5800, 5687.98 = 28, 3.5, 0.13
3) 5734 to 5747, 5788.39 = 26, 2.8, 0.11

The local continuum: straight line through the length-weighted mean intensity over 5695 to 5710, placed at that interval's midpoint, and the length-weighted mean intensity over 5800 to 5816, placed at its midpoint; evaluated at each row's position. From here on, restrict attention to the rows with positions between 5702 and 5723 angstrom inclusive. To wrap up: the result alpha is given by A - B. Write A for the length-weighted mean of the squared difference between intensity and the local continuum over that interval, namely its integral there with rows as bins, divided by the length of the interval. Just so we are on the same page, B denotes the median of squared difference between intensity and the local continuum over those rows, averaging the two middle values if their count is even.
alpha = 0.0137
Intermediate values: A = 0.024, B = 0.0104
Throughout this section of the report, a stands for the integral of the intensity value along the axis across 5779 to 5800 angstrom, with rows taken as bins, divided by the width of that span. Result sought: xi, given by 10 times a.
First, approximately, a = 2.30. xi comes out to 23.0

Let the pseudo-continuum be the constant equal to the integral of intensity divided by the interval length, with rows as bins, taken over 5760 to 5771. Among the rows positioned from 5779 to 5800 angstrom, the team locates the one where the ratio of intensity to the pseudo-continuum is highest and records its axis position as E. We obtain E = 5796.39 angstrom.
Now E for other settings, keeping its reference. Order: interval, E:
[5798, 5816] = 5812.43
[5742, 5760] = 5745.90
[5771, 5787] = 5772.42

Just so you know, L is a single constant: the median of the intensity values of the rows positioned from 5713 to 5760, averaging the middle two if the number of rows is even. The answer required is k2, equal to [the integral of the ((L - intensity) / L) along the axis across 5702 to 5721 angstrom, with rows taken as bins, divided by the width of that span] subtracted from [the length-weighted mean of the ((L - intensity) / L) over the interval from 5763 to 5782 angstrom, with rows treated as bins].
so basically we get -0.06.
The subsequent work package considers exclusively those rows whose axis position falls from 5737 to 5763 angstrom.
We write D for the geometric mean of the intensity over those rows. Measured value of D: 2.26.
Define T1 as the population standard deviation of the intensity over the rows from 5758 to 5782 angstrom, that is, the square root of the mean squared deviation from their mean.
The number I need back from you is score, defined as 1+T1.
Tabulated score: 1.13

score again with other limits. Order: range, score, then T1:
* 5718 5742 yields 1.08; 0.079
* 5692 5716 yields 1.19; 0.188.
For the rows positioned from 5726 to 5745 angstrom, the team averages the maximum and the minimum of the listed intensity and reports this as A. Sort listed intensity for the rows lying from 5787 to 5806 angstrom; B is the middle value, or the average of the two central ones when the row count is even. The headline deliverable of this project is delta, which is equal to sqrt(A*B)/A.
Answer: 1.00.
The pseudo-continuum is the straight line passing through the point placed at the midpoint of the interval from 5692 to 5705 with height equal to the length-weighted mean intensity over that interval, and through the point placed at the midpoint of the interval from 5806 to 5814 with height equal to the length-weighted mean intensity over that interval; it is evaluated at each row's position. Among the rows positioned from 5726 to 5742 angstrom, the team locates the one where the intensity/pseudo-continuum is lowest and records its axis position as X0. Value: 5730.04 angstrom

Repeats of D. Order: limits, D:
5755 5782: 2.21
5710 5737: 2.26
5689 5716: 2.17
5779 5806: 2.28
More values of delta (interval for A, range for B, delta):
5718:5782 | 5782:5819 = 1.02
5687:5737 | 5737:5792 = 1.03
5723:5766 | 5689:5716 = 1.01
